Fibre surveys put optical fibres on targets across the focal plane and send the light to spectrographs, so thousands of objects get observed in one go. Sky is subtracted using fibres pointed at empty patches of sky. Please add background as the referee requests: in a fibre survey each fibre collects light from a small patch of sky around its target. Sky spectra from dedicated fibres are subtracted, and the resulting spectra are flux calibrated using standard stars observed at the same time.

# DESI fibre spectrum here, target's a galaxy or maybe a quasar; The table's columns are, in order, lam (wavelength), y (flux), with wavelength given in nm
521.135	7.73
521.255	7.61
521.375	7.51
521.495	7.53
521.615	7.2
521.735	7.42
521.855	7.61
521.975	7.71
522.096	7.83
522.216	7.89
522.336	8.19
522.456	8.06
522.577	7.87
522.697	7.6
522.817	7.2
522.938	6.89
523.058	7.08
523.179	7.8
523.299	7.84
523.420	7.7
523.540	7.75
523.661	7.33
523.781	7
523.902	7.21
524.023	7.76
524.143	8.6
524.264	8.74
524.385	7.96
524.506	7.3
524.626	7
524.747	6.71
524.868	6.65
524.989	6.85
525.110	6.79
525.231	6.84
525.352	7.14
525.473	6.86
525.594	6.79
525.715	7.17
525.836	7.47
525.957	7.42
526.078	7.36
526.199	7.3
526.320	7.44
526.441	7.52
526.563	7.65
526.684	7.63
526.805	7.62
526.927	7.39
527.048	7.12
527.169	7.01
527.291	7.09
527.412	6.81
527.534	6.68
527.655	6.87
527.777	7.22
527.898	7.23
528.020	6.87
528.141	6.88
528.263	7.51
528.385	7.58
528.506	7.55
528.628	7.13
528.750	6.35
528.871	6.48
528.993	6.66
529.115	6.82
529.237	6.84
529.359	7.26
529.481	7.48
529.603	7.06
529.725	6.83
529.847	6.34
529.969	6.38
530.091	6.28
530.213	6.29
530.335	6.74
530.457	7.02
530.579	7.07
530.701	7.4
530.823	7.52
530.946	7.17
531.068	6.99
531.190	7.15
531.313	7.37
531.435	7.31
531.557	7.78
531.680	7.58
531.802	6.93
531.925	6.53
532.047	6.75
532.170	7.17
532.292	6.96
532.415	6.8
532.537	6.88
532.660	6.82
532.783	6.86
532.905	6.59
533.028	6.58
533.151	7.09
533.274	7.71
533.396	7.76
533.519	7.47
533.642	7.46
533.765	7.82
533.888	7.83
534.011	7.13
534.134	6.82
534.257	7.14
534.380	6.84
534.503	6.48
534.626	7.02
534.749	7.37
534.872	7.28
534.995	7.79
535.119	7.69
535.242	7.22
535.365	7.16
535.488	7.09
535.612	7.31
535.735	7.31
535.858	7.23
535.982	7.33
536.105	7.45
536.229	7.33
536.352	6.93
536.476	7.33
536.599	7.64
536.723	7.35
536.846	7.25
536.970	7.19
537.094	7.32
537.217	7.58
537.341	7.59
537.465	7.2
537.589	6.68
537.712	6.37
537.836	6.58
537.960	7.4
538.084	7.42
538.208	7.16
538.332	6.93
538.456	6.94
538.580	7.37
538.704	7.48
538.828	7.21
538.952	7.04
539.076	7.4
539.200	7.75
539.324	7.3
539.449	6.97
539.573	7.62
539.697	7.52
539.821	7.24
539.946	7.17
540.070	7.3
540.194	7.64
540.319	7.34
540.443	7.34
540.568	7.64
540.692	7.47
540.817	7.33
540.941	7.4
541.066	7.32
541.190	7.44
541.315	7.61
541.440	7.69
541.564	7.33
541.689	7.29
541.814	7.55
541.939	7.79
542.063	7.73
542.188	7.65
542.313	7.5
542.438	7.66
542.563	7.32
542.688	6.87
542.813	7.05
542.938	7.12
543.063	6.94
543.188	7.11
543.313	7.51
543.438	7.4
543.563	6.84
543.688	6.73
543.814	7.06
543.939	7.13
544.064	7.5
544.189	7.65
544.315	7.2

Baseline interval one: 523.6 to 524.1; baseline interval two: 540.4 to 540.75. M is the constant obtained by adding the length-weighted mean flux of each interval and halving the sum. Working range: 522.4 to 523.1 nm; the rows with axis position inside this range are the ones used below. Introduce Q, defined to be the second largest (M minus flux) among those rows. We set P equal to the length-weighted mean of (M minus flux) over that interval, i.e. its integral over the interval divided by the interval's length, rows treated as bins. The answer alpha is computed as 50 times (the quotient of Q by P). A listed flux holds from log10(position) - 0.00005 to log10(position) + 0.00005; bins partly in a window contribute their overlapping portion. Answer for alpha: -691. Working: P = -0.03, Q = 0.35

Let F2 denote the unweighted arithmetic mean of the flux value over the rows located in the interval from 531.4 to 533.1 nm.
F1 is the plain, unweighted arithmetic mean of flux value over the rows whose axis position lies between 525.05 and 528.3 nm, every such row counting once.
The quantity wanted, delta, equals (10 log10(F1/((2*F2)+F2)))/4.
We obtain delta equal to -1.16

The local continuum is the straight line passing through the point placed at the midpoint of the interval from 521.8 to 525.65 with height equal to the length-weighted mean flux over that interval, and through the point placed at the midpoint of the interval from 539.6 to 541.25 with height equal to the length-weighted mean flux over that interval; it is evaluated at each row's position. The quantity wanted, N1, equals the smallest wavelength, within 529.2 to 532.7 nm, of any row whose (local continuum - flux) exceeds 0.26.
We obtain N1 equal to 529.237 nm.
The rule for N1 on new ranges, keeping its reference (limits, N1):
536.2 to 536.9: 536.352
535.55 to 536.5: 536.352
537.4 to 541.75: 537.589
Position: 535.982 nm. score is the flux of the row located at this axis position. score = 7.33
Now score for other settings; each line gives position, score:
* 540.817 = 7.33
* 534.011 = 7.13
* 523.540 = 7.75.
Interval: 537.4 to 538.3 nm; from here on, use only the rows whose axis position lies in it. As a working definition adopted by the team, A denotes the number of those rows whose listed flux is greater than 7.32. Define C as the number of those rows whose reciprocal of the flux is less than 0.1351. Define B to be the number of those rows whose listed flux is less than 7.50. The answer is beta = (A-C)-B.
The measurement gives -6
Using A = 2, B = 7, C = 1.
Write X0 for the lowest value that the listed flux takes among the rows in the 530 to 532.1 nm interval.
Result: 6.28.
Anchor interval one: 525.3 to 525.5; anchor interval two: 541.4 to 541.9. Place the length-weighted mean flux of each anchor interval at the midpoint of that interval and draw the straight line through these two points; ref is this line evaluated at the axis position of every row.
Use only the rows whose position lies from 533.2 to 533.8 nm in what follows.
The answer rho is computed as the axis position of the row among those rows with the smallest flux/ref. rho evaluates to 533.642 nm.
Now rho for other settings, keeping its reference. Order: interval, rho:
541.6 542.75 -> 542.688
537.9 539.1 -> 538.332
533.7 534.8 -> 534.503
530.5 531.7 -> 531.068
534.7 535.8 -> 535.488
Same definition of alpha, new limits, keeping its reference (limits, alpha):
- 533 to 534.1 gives -2151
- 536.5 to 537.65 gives 102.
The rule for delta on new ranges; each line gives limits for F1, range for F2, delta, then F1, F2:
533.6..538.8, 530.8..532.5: -1.18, 7.23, 7.1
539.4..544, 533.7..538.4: -1.18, 7.34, 7.2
